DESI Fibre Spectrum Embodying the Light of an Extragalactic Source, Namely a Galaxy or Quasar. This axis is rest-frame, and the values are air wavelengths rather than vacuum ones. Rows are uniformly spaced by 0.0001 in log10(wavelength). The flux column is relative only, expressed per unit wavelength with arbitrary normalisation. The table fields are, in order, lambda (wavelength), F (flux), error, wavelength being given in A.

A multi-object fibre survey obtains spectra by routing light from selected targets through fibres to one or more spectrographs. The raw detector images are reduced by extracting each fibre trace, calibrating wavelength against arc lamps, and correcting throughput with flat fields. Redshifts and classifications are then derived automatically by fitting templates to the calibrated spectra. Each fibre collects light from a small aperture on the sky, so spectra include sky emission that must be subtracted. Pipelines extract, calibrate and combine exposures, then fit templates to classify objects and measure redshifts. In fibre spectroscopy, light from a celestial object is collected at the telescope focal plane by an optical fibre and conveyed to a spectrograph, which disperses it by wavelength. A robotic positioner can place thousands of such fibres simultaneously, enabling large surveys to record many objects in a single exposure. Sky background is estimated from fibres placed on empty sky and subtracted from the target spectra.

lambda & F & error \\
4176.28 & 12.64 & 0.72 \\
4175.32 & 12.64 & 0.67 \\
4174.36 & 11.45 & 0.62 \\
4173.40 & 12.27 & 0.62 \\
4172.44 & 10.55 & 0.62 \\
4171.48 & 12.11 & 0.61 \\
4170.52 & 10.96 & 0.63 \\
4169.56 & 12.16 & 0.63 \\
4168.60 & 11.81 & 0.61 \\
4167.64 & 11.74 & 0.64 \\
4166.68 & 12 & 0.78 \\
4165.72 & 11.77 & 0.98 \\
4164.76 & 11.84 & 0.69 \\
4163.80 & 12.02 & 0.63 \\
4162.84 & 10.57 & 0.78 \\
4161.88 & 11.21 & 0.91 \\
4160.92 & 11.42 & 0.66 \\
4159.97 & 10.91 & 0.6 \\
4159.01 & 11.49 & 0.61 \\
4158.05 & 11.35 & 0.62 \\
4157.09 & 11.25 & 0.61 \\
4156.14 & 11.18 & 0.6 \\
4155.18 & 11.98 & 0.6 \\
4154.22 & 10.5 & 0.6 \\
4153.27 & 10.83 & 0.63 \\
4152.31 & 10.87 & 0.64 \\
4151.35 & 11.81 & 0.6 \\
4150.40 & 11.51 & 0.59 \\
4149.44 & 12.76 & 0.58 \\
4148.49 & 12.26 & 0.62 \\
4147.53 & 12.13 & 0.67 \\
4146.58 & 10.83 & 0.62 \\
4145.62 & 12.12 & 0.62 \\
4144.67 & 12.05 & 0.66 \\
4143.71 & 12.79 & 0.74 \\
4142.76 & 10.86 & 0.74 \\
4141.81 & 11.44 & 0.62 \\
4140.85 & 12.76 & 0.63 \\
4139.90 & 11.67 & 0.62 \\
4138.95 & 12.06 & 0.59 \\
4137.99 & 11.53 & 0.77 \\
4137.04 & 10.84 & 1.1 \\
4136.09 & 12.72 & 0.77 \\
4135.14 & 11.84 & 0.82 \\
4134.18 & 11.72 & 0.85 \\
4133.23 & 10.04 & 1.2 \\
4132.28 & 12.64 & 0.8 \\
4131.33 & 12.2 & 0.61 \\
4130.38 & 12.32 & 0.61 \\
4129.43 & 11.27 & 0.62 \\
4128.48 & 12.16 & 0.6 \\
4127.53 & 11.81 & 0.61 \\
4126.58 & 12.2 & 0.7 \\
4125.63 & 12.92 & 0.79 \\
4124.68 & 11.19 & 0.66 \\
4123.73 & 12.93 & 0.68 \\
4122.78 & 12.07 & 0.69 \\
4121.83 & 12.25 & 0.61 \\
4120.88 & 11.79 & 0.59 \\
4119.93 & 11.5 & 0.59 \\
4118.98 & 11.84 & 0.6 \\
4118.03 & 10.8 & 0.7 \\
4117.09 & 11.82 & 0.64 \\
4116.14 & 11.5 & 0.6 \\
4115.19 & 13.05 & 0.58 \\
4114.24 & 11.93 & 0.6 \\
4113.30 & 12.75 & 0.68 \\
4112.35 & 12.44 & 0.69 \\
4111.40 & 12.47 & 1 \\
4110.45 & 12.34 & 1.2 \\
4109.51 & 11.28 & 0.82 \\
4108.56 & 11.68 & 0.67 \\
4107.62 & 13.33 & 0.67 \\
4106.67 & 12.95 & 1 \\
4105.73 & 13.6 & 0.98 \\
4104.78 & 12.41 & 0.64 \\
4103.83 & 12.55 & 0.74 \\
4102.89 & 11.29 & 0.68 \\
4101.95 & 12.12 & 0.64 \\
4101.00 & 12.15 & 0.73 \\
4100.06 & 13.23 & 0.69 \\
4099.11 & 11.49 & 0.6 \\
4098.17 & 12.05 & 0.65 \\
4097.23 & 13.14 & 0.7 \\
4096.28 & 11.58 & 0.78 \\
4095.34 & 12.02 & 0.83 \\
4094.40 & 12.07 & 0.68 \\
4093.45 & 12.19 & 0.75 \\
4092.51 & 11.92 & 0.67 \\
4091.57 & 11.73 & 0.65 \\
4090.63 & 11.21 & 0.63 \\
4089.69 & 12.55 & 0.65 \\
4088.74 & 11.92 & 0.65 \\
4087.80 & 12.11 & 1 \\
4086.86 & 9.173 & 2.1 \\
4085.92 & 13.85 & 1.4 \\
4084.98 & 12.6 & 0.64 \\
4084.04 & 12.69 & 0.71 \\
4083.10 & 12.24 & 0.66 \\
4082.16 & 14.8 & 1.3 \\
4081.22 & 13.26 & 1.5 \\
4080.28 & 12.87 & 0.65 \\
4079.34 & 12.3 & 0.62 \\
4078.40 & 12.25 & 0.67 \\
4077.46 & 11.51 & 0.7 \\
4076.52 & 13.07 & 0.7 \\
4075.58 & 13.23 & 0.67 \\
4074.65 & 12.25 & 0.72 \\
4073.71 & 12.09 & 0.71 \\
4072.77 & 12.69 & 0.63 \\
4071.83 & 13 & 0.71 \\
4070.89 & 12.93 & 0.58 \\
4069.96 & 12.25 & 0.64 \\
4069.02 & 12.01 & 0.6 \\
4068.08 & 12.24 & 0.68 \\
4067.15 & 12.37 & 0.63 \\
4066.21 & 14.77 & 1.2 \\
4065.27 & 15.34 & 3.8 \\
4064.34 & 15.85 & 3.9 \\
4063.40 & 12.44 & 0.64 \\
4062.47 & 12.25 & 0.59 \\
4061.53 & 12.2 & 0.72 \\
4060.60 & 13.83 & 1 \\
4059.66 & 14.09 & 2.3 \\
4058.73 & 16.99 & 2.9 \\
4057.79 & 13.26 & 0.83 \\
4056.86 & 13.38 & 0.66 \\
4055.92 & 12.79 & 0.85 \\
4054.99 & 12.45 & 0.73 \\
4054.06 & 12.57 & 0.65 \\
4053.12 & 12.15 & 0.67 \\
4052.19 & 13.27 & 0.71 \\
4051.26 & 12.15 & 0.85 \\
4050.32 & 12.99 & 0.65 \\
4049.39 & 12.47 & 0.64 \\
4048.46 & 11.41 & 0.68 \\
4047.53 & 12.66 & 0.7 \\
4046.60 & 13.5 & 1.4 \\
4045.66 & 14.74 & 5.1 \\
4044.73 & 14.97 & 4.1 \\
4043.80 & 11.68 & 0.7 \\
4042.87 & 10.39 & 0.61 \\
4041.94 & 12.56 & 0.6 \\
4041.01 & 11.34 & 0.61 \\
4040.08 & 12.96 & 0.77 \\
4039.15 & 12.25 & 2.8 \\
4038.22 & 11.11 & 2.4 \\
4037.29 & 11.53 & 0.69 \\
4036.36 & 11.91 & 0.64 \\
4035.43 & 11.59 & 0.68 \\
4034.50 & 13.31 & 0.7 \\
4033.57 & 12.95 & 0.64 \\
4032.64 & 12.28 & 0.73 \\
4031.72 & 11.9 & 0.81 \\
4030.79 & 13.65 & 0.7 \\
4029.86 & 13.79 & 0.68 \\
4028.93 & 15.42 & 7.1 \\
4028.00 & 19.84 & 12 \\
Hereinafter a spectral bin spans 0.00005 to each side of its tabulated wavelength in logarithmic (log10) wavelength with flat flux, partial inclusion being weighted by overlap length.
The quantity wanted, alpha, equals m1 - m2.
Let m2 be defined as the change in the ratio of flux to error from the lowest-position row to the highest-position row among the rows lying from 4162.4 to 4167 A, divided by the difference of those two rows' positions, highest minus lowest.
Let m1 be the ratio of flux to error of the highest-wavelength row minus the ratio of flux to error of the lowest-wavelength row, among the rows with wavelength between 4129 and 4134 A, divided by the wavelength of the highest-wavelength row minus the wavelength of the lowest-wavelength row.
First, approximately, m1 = -2.58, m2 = 0.48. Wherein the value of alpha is -3.1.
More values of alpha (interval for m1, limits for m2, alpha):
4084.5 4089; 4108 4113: -0.5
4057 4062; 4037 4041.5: -0.2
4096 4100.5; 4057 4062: 0.9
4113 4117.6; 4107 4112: 1.9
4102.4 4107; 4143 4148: -1.2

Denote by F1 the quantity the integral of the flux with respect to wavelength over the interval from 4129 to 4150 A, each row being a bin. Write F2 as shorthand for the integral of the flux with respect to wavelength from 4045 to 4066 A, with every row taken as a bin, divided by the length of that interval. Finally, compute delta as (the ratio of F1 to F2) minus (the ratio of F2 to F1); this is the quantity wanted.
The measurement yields 18.6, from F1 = 249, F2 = 13.3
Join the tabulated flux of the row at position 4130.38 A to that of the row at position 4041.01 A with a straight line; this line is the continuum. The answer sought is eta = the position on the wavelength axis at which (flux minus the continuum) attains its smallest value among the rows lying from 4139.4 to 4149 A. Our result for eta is 4146.58 A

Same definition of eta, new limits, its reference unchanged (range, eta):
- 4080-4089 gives 4086.86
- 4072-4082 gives 4077.46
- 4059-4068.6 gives 4068.08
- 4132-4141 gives 4133.23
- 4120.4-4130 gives 4124.68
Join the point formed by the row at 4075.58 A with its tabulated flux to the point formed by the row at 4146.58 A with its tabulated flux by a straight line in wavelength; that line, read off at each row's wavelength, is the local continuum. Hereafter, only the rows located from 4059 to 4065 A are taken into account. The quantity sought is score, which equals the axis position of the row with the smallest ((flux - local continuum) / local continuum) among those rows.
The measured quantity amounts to 4061.53 A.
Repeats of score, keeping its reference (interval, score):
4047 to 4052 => 4048.46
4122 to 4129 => 4124.68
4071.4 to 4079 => 4077.46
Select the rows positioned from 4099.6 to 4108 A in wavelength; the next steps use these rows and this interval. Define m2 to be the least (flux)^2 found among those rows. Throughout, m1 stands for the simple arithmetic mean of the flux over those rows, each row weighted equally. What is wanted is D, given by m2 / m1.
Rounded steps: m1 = 12.6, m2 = 127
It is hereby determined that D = 10.1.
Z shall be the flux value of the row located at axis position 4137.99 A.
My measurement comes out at 11.53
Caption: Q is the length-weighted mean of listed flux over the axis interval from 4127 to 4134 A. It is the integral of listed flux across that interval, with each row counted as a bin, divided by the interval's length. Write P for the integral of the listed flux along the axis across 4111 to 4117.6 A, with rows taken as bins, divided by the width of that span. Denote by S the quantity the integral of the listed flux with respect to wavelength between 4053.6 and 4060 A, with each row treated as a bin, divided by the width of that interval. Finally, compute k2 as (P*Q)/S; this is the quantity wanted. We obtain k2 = 10.6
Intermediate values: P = 12.3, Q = 11.8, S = 13.7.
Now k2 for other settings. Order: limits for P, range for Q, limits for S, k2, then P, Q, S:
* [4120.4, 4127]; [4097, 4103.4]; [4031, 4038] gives 12.2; 12.2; 12.2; 12.2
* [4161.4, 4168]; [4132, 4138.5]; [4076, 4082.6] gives 10.4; 11.6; 11.6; 12.8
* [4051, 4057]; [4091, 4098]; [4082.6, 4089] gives 12.6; 12.7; 12.1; 12.1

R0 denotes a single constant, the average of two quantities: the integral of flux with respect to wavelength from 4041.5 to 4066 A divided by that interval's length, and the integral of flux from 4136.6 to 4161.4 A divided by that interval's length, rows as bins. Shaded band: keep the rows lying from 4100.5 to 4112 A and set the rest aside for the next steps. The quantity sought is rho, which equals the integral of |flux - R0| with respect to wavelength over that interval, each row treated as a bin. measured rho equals 6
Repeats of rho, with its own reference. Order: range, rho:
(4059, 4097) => 31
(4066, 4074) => 4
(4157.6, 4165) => 8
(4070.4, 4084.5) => 8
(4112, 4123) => 7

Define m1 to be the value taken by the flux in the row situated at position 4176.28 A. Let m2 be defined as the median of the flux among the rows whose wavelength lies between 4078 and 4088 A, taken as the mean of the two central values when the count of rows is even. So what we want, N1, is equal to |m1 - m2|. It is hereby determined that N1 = 0.04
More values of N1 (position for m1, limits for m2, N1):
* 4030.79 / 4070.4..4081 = 0.96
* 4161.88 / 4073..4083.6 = 1.09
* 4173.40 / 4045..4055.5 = 0.30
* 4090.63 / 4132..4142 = 0.51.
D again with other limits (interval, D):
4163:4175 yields 9.5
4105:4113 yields 10.2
